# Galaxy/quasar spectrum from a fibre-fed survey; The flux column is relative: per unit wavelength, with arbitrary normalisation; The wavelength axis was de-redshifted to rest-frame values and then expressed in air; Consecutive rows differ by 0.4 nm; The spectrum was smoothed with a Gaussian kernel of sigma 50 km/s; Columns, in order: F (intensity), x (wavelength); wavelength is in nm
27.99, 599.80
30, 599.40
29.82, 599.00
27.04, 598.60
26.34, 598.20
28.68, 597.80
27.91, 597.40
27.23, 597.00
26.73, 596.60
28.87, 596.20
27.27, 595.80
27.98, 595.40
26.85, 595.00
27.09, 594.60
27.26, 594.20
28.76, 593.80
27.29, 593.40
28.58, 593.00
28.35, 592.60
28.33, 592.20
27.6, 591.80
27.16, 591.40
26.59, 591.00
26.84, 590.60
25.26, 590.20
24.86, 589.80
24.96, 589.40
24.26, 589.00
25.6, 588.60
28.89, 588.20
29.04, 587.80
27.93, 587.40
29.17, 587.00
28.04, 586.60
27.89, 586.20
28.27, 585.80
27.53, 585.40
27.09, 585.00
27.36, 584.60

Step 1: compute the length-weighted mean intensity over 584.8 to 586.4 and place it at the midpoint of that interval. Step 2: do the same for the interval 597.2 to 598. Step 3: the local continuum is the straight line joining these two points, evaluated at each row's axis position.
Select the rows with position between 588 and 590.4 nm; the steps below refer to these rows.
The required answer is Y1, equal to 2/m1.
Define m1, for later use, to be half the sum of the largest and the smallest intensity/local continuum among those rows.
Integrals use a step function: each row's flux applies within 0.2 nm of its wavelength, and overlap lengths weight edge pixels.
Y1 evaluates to 2.10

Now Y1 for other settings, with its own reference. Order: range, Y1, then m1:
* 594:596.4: 2.02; 0.99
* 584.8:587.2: 1.97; 1.01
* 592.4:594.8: 2.01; 0.99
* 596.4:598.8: 2.06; 0.97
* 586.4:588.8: 2.03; 0.98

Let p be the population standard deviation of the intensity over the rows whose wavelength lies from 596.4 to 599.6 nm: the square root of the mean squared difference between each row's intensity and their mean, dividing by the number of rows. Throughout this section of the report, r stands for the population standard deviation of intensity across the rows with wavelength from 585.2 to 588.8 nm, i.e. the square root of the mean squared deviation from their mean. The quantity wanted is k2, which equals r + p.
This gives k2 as 2.3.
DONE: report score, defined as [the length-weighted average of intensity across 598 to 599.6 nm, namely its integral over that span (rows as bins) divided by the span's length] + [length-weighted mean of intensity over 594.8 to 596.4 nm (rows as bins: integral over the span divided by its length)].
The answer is 56.0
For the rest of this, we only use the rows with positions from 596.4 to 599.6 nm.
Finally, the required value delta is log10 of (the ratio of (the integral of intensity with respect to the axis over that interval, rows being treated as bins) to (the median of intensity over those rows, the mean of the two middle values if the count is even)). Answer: 0.511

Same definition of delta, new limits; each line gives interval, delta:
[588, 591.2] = 0.513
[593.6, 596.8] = 0.510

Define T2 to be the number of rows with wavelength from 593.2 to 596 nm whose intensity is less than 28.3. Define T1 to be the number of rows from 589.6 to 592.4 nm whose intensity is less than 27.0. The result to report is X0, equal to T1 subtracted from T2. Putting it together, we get 2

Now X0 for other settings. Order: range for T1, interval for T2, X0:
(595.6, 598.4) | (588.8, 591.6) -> 5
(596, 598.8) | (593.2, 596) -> 4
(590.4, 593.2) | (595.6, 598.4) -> 3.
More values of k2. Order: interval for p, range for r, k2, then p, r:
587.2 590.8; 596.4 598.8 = 2.5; 1.7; 0.77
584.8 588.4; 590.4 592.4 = 1.3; 0.7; 0.61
